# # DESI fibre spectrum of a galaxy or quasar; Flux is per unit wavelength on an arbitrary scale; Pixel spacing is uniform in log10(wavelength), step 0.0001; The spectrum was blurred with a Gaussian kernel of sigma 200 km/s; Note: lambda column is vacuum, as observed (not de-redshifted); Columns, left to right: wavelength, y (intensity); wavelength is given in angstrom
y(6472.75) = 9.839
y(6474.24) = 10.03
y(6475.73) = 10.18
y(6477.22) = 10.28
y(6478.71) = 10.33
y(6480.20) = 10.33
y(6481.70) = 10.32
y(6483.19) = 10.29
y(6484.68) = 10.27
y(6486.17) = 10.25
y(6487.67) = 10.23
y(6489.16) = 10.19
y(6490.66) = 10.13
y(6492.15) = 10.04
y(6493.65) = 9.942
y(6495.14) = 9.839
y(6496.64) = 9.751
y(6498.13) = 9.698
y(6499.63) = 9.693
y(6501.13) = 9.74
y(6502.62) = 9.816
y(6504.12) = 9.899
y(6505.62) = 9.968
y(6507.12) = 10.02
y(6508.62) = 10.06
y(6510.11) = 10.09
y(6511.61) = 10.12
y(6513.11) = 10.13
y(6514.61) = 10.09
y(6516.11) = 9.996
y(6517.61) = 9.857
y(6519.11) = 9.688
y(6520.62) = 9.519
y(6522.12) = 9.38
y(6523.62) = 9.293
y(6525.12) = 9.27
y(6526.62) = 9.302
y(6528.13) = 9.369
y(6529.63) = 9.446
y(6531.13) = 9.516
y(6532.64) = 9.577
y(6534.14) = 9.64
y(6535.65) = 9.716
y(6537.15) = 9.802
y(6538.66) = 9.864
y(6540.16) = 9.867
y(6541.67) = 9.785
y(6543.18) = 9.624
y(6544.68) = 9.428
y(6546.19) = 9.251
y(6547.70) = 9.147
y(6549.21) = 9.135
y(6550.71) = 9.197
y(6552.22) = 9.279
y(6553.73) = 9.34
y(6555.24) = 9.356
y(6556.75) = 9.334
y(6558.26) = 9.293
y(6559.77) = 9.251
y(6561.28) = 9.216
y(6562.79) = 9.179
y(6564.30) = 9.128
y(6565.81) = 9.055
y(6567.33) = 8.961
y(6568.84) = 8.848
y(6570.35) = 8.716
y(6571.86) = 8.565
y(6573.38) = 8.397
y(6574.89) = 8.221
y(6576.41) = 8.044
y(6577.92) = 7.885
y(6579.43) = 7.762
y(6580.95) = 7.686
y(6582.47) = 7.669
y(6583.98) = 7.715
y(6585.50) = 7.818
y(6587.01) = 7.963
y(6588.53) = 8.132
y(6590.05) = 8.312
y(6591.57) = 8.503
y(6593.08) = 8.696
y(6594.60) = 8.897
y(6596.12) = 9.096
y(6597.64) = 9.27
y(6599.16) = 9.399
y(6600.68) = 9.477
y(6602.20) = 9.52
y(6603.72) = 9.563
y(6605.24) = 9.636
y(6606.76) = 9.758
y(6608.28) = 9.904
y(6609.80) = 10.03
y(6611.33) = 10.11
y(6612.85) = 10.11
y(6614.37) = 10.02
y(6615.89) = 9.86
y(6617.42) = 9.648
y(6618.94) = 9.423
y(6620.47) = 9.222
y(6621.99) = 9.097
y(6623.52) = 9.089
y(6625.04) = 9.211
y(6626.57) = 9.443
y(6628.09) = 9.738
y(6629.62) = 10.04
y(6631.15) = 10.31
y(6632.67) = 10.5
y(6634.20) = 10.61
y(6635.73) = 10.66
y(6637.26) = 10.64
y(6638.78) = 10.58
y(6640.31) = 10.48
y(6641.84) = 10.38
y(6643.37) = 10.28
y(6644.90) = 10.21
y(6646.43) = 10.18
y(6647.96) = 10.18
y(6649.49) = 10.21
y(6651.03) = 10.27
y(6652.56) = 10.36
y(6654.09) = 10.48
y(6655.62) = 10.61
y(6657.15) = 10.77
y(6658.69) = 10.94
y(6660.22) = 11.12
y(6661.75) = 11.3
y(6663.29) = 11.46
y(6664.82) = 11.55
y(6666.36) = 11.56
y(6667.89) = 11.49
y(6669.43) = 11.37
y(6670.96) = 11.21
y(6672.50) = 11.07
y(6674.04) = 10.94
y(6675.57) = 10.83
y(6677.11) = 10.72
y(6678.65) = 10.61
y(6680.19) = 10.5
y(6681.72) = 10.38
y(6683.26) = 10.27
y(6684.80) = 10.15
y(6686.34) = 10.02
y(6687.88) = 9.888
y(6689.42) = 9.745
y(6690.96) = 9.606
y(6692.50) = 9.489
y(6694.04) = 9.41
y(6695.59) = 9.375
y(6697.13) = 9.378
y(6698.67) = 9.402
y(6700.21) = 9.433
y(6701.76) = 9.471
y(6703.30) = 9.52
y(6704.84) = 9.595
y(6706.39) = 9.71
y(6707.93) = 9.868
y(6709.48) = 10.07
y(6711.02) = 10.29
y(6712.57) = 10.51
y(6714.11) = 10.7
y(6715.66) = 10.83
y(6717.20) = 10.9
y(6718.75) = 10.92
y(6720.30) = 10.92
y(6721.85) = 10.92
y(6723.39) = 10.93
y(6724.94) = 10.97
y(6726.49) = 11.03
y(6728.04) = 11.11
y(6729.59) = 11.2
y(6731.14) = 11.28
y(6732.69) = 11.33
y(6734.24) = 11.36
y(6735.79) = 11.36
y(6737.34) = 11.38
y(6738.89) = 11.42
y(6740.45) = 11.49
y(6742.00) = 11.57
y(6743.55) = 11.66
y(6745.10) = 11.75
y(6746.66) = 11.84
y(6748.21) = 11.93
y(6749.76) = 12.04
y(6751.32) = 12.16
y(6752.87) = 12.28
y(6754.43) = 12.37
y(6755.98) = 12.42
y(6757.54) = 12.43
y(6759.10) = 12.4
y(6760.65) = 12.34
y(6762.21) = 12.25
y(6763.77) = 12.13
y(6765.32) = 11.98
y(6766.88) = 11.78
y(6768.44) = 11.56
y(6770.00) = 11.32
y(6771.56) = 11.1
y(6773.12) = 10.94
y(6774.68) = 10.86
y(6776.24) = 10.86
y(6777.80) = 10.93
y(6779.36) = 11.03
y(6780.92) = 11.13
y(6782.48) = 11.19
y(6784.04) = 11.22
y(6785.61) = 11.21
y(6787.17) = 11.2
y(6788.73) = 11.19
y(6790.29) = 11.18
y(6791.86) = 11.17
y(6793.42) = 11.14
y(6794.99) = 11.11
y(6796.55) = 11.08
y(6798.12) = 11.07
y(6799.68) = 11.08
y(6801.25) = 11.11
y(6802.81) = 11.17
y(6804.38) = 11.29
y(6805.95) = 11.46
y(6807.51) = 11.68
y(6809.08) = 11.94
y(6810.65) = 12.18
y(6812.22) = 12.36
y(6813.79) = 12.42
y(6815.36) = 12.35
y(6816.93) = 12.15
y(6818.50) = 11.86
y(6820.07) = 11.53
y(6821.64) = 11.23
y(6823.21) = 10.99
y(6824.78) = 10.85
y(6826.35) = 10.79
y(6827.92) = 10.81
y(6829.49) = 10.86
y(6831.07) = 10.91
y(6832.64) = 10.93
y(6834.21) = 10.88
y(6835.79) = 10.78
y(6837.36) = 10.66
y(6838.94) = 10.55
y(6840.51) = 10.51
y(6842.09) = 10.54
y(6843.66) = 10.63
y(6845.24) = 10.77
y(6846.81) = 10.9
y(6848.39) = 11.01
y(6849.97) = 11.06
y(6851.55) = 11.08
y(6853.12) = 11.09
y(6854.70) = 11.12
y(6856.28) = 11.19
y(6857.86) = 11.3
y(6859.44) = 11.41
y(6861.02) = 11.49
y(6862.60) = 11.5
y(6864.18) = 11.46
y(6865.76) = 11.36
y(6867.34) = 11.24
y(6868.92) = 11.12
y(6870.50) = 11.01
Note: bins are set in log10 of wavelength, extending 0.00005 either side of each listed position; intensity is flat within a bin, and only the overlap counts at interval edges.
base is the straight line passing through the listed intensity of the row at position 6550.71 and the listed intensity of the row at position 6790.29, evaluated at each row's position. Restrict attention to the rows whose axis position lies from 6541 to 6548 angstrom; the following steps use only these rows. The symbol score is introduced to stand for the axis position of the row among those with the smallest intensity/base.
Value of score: 6547.70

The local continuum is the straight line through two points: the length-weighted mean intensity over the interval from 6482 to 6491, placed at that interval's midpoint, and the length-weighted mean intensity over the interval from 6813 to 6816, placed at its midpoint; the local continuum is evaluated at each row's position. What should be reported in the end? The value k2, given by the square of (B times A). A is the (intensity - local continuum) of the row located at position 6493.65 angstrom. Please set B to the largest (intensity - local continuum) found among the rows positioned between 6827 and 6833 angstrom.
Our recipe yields 0.29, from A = -0.3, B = -1.6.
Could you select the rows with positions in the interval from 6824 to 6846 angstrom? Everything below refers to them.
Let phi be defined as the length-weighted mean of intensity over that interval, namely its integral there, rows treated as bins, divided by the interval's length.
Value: 10.7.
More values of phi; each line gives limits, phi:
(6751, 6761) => 12.4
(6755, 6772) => 12.0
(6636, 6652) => 10.4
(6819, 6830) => 11.0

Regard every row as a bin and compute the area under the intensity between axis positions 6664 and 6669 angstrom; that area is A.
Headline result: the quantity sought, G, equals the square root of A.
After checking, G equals 7.6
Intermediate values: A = 58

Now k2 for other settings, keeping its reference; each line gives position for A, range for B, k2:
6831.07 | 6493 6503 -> 0.29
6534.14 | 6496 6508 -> 0.10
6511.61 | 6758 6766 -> 0.01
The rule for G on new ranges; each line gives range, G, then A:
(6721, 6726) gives 7.4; 55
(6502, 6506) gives 6.3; 40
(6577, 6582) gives 6.2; 39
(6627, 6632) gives 7.1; 50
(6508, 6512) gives 6.4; 40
